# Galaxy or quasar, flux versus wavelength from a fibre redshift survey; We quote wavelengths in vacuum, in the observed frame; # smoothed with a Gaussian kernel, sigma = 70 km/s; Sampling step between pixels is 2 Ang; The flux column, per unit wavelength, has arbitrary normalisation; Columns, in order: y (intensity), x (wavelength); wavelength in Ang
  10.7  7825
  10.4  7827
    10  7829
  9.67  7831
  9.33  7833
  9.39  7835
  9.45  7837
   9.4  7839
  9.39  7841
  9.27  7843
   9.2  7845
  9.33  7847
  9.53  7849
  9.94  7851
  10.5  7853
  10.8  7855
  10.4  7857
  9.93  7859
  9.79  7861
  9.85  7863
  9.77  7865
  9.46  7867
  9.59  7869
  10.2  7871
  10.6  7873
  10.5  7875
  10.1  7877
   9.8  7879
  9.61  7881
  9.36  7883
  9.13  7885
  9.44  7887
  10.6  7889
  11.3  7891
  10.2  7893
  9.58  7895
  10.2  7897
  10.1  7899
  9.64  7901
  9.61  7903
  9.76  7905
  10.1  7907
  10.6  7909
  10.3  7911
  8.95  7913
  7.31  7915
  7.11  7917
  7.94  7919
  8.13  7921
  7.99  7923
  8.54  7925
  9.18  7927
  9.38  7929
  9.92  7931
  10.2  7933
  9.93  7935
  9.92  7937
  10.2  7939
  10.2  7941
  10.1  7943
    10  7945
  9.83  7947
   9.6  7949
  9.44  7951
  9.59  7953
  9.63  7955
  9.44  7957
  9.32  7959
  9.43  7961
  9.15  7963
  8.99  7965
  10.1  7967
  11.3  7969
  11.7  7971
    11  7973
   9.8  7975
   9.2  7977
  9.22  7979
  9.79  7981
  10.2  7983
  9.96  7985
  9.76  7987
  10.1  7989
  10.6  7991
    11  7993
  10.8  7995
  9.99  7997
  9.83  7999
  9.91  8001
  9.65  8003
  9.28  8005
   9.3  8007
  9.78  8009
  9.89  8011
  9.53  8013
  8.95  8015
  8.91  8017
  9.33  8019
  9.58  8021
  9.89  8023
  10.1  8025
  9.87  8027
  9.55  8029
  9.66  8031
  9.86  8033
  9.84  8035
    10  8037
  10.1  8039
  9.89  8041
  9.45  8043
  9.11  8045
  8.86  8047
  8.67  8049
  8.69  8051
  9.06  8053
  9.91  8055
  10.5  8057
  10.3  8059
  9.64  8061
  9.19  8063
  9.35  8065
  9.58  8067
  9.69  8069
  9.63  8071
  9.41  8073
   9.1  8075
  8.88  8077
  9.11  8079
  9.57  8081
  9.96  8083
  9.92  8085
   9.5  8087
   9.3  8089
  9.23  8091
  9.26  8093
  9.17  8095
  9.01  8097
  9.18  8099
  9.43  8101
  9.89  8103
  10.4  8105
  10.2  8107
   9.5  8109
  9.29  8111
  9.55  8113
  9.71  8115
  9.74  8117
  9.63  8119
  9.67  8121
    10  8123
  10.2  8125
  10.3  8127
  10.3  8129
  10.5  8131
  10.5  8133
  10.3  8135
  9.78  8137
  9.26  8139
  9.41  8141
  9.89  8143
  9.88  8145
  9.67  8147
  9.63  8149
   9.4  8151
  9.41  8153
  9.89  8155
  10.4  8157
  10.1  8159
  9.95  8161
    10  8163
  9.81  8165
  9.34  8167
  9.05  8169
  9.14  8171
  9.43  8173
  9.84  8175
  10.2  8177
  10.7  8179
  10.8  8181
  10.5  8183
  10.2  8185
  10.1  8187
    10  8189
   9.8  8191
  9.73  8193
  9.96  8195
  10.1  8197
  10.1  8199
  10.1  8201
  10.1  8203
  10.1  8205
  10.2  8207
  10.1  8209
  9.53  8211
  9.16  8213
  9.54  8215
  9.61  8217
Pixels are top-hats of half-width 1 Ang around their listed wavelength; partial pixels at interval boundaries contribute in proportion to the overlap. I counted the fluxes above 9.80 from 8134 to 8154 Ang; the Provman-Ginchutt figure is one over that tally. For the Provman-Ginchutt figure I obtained 0.33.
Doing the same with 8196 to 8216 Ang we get 0.14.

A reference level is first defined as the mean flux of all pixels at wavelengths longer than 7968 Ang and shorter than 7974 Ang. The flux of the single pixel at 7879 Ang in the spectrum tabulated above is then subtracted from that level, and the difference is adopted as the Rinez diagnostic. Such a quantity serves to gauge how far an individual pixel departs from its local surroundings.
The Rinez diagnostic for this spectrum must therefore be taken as 1.53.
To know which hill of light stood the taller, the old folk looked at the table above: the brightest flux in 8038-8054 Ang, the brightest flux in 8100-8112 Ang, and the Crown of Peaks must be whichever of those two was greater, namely 10.4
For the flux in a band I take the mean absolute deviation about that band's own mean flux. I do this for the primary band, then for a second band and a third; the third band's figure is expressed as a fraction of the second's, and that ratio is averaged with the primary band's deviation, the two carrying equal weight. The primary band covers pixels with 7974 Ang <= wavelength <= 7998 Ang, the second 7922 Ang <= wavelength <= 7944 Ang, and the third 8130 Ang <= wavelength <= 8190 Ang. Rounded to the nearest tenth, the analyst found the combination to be 0.5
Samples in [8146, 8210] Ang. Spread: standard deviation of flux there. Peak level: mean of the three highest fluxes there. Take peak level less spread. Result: 10.3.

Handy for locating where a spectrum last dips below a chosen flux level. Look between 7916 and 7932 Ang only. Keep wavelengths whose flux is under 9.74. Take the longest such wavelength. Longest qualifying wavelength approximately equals 7929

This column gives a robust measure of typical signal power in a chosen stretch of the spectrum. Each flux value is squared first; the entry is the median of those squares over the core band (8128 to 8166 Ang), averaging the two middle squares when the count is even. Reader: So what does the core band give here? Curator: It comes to 98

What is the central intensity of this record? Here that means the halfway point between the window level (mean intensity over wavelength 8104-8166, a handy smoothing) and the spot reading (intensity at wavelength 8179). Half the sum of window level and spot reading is 10.29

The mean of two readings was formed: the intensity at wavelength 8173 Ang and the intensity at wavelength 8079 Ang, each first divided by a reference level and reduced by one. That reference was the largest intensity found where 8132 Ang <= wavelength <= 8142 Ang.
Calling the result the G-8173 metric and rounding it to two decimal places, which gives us -0.12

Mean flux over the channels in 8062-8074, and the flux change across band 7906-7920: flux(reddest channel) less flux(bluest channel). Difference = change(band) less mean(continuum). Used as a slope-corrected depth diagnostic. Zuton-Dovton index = -11.6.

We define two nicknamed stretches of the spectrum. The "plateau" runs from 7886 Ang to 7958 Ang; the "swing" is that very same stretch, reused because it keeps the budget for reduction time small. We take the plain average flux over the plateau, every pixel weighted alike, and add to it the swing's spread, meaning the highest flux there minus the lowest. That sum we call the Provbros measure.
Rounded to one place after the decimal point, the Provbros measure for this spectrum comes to 13.7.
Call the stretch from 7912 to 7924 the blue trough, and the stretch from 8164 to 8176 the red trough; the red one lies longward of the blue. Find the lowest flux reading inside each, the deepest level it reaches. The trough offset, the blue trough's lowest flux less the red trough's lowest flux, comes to -1.9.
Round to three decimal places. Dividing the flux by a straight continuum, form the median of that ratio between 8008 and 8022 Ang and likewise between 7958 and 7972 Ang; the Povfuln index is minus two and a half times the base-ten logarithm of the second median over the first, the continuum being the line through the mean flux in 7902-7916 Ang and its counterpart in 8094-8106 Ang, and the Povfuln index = 0.012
